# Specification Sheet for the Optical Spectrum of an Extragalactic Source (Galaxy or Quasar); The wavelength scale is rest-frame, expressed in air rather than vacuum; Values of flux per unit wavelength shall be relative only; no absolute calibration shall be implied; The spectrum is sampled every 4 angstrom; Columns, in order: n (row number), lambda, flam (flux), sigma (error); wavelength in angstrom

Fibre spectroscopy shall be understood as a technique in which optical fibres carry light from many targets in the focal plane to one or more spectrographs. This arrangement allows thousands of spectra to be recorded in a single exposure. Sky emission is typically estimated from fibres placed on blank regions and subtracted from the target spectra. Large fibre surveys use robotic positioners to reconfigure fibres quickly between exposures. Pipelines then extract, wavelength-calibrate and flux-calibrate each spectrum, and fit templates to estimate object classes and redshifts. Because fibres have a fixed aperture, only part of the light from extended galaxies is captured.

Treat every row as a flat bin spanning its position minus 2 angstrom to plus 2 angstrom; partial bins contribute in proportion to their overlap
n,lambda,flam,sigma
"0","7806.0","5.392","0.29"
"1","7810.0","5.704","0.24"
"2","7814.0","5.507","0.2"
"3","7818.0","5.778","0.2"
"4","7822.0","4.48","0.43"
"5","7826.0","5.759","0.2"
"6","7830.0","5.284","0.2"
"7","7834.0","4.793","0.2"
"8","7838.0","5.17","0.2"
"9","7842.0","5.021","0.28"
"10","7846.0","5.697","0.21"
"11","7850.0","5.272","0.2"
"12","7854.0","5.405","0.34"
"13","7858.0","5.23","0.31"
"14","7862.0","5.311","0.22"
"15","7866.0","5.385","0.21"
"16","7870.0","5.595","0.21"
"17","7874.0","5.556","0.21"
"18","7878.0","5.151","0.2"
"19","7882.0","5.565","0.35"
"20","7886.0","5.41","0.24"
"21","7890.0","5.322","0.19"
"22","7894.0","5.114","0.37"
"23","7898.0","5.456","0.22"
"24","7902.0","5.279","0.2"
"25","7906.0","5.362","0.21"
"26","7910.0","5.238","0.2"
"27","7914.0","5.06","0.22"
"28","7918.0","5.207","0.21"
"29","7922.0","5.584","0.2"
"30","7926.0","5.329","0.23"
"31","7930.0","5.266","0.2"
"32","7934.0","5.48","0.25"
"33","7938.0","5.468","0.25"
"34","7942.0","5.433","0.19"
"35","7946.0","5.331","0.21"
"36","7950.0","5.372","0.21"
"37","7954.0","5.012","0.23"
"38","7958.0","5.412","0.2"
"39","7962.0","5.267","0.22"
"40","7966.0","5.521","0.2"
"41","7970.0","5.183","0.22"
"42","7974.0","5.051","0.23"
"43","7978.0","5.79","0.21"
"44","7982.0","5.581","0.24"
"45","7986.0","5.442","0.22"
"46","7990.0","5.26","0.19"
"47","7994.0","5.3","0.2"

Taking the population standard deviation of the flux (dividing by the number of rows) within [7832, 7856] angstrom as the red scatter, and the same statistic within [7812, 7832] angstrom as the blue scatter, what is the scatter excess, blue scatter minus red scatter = 0.19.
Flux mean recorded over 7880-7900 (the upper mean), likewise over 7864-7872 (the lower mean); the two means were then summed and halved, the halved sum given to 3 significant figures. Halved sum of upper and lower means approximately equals 5.43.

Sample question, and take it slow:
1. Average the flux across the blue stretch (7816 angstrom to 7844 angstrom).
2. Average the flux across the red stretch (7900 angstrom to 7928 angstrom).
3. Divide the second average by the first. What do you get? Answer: 1.02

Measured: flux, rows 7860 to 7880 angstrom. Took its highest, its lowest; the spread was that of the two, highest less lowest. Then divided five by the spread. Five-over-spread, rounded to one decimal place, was 11.3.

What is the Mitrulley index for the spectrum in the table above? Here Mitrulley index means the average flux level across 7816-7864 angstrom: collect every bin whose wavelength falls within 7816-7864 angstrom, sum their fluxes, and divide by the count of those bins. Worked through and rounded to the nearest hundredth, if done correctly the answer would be 5.27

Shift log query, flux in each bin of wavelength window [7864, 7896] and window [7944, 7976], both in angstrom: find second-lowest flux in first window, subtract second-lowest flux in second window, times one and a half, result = 0.15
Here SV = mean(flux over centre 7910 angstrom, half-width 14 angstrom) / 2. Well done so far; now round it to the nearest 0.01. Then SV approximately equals 2.66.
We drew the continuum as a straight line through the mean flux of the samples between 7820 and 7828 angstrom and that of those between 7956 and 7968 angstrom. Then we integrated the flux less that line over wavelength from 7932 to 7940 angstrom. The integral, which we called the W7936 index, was 1.0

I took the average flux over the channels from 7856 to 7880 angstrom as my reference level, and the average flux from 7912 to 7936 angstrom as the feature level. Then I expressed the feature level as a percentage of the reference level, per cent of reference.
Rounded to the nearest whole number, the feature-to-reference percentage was 99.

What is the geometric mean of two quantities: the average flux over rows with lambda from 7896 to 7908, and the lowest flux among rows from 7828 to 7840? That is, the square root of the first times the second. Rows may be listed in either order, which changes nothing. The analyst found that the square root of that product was 5.1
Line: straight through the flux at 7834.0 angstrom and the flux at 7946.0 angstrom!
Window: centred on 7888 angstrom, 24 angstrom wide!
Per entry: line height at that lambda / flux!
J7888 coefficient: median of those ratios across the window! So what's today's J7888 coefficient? 0.94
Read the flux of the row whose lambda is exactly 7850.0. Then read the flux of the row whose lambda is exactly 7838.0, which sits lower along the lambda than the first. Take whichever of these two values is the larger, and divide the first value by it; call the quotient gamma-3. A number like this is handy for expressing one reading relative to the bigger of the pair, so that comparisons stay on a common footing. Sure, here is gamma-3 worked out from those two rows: 1.00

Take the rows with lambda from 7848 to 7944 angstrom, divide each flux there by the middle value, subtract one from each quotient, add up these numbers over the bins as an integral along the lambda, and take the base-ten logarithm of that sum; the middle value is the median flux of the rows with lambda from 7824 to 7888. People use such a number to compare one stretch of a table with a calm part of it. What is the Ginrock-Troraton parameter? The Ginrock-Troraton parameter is -1.03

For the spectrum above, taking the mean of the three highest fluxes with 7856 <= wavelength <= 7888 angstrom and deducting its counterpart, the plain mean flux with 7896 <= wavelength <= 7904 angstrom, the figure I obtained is 0.20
